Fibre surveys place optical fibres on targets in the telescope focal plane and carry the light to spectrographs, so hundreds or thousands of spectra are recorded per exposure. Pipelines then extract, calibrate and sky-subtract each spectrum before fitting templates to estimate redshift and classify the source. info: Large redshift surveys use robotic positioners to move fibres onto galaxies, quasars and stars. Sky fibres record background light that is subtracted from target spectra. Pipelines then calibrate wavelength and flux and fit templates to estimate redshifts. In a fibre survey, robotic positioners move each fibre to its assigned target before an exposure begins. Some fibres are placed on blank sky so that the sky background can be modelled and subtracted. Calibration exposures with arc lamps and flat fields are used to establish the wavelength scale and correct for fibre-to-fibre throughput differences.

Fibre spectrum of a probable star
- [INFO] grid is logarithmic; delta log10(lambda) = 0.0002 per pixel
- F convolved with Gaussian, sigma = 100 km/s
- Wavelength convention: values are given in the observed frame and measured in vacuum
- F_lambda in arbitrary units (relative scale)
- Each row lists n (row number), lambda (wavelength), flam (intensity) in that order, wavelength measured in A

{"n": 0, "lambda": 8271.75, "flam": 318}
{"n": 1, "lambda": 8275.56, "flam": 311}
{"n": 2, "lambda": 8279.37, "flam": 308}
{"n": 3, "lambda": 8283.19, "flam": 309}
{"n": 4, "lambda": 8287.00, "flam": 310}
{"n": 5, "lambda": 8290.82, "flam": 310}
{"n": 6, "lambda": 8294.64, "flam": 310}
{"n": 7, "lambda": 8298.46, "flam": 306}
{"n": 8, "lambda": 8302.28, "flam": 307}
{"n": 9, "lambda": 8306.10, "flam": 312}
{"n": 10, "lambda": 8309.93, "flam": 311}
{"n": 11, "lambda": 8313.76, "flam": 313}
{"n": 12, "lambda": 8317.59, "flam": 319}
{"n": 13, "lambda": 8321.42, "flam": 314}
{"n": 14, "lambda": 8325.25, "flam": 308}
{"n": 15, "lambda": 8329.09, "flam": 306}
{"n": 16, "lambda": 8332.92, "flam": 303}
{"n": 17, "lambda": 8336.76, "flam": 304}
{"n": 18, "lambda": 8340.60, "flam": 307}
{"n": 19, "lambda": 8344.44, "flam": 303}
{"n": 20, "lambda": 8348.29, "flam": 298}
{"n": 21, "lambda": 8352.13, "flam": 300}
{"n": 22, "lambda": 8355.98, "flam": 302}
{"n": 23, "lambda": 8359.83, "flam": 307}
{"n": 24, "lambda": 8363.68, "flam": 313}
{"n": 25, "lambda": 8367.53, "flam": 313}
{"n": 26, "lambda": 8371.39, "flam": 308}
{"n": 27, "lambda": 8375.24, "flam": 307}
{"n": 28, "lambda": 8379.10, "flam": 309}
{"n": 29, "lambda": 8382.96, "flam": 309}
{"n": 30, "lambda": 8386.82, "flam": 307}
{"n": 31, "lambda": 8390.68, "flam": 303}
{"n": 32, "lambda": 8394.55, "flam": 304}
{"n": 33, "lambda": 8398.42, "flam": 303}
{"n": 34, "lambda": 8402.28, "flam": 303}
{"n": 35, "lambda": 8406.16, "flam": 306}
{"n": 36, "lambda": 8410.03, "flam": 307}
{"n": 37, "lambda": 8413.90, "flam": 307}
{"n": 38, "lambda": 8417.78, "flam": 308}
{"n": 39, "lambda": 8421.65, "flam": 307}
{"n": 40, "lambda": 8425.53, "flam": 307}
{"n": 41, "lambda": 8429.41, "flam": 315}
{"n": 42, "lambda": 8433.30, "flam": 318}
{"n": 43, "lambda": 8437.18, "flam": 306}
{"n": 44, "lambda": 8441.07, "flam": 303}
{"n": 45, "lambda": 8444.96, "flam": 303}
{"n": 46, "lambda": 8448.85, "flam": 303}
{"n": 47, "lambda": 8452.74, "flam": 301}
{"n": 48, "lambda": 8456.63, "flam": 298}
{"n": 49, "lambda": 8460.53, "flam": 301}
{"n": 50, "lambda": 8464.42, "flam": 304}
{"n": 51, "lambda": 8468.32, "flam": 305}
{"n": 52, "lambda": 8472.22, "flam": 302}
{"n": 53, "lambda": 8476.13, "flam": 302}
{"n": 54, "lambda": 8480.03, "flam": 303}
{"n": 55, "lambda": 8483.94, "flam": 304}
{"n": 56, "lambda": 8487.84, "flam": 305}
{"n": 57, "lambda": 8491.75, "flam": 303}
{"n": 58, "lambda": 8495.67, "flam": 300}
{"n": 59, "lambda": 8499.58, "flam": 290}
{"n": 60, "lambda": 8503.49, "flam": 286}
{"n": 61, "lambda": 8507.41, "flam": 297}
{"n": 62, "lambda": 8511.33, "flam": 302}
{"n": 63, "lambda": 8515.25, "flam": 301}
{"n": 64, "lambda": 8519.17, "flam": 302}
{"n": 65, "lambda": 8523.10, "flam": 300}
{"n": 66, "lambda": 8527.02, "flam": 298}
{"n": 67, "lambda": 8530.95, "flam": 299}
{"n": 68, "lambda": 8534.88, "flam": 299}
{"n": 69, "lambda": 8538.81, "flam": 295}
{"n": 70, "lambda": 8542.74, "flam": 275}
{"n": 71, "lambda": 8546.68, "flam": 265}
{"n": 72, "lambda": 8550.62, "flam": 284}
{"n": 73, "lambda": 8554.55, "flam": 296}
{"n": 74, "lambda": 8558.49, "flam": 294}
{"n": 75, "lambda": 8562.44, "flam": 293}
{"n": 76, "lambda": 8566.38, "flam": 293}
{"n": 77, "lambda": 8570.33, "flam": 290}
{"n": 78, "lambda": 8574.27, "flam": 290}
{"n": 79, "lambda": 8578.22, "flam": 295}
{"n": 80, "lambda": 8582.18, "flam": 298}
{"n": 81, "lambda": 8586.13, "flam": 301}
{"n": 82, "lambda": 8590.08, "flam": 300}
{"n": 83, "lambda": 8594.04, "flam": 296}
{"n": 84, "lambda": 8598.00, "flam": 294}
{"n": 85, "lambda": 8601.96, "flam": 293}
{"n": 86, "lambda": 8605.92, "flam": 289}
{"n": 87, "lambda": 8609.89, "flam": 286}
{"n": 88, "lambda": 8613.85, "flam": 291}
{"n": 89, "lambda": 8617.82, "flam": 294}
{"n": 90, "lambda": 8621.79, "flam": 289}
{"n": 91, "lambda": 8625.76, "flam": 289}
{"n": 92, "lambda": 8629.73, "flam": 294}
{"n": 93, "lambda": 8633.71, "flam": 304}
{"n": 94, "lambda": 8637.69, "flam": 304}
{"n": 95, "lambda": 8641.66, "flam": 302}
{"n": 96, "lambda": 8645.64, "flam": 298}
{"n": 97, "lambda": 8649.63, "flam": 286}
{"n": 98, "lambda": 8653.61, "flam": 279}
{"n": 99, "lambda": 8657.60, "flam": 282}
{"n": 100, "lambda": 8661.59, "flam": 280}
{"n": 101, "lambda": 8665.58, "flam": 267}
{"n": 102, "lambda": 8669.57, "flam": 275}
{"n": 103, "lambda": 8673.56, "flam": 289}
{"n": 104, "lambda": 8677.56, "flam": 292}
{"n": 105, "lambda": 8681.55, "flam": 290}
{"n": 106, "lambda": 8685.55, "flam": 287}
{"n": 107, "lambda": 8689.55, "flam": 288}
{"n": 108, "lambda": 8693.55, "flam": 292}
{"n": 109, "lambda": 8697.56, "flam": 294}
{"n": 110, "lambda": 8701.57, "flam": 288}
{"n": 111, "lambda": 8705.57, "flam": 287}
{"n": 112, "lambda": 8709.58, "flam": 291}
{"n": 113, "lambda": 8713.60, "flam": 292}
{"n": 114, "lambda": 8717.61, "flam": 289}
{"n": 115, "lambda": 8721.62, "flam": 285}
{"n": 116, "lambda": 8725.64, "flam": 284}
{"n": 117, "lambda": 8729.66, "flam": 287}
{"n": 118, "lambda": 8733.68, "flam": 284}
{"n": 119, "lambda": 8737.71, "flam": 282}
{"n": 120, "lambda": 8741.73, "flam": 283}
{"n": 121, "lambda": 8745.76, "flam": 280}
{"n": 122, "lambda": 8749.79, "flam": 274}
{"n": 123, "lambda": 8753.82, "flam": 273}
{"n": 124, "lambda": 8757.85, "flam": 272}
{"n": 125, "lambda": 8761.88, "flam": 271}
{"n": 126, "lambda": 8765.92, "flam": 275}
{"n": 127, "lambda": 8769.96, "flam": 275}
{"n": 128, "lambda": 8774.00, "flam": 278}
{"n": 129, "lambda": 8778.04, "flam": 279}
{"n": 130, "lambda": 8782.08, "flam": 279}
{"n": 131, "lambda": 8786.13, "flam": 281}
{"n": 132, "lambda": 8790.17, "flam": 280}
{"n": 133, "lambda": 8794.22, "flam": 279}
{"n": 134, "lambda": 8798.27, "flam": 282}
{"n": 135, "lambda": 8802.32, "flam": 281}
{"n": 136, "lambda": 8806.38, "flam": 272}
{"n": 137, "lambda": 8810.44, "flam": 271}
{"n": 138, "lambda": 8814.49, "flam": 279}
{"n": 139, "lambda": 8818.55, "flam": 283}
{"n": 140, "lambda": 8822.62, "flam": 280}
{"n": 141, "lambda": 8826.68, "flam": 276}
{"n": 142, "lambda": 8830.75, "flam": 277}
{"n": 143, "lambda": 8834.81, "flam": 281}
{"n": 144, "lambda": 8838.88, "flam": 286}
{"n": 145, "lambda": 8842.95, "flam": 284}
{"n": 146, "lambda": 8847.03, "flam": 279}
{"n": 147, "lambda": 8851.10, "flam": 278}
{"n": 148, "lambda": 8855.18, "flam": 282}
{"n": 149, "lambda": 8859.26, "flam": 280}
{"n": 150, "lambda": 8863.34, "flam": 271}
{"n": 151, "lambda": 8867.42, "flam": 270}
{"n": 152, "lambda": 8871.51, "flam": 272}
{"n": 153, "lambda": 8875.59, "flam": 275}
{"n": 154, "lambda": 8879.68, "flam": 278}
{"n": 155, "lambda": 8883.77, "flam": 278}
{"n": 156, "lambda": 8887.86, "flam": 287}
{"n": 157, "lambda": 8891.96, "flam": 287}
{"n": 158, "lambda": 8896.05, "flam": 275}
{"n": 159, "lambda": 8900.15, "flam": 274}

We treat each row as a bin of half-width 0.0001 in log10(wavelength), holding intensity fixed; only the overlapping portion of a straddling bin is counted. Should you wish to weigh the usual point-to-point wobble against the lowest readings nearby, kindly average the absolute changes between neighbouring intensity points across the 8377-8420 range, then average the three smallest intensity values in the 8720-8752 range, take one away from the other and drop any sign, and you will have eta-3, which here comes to 277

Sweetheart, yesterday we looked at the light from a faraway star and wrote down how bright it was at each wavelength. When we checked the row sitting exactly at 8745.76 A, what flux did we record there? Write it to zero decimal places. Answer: 280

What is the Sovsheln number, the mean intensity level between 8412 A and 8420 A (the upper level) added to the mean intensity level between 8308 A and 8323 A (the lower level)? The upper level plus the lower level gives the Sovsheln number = 622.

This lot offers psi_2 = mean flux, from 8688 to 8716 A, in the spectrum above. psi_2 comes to 290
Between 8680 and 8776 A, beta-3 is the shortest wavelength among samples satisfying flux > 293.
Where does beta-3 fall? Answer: 8697.56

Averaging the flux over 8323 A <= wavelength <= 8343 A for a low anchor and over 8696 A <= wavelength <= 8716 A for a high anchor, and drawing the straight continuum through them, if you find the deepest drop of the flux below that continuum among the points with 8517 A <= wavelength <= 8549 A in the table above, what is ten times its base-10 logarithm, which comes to 15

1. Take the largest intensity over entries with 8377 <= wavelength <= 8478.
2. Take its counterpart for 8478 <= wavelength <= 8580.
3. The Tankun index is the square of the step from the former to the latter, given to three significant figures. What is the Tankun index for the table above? 169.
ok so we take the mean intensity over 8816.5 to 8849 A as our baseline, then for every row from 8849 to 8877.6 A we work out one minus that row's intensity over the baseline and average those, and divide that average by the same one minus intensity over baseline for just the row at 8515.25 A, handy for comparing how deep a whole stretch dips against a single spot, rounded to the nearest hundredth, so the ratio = -0.26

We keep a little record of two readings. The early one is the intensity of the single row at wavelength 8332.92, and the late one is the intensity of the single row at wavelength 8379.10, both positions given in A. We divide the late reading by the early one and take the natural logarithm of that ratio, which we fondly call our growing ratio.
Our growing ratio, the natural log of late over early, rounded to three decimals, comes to 0.020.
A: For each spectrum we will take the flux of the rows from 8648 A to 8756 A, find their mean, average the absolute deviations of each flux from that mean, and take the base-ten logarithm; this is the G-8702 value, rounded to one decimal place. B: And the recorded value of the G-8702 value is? 0.7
